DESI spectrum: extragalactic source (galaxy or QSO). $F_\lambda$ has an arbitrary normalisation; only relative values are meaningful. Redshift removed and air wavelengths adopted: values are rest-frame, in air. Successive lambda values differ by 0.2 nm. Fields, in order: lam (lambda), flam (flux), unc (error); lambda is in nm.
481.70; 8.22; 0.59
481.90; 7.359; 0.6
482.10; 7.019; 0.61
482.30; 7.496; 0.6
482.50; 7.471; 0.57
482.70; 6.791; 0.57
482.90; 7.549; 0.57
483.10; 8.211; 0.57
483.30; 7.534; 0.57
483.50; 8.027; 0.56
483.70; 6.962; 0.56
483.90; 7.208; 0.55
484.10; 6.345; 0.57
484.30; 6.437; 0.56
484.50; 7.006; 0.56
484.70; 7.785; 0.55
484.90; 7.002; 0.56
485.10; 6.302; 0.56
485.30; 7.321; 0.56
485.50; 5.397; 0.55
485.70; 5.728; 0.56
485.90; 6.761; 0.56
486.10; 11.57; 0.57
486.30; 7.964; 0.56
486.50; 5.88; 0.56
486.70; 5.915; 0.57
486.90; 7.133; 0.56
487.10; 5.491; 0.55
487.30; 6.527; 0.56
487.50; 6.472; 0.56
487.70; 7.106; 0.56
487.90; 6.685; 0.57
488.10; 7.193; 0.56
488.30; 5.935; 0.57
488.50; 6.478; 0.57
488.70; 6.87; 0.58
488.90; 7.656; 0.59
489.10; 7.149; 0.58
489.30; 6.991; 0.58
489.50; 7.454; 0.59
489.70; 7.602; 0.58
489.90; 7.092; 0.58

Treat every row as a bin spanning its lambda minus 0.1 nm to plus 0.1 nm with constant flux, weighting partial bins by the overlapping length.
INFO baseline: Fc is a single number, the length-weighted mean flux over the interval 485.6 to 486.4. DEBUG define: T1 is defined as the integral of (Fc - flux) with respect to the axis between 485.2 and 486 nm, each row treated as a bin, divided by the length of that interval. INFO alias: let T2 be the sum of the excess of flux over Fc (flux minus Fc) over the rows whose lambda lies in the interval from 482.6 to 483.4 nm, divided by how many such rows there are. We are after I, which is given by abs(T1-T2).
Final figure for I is 2.2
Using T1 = 1.70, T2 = -0.5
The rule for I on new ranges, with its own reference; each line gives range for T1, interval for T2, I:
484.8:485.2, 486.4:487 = 3.1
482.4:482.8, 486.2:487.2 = 2.4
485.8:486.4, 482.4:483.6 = 0.4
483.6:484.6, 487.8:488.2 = 2.3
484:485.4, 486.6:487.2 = 2.9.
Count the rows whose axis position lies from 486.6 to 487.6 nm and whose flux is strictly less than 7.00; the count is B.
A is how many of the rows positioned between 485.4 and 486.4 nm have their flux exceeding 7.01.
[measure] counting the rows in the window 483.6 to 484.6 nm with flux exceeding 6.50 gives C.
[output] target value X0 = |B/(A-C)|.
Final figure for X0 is 4.0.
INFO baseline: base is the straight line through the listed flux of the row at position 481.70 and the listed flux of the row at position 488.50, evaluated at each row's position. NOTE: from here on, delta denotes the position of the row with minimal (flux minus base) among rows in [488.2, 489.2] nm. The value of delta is 488.30 nm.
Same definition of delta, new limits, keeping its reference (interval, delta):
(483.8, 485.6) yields 485.50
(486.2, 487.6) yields 487.10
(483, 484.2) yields 484.10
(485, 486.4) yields 485.50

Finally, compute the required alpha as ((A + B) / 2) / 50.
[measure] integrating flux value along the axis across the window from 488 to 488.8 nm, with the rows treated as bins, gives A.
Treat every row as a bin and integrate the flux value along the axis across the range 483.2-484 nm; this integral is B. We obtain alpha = 0.112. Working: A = 5.3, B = 5.9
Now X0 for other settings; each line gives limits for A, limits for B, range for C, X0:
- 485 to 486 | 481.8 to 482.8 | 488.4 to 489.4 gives 0.3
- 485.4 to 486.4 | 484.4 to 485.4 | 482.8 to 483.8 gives 0.3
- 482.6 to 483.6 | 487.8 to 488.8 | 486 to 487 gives 4.0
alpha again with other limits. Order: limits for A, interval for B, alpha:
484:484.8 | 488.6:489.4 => 0.112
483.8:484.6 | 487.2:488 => 0.108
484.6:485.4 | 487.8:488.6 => 0.109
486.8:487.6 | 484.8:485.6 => 0.103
